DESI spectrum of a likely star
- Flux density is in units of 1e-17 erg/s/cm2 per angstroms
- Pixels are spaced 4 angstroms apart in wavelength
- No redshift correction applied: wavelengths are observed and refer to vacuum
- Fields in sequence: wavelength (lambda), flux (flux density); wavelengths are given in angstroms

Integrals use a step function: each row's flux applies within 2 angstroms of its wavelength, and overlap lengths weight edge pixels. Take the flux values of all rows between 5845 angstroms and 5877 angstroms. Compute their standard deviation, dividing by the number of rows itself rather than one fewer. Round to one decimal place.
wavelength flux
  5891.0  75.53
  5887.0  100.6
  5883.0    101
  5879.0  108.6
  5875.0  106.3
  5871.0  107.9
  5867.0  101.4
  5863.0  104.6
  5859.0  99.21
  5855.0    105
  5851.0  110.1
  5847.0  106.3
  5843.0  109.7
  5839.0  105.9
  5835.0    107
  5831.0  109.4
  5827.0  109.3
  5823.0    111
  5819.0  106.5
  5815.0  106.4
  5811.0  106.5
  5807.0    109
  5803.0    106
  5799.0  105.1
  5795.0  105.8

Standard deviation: 3.2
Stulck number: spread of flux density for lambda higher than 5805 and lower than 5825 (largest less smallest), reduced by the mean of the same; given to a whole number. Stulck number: -103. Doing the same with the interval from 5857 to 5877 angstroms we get -95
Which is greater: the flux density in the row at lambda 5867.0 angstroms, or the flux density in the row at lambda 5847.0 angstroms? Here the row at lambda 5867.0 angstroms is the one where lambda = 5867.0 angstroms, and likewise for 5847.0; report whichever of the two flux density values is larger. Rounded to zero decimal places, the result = 106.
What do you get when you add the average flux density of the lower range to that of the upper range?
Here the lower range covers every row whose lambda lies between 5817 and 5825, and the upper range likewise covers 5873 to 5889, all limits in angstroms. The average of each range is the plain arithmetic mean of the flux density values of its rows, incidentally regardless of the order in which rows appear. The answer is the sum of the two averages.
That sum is 213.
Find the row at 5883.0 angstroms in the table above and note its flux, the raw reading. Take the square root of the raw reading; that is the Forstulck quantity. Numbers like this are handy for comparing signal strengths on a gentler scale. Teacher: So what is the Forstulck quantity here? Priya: 10.0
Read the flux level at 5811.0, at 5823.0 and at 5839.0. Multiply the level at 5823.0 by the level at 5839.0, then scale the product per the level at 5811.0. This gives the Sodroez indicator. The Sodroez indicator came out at 110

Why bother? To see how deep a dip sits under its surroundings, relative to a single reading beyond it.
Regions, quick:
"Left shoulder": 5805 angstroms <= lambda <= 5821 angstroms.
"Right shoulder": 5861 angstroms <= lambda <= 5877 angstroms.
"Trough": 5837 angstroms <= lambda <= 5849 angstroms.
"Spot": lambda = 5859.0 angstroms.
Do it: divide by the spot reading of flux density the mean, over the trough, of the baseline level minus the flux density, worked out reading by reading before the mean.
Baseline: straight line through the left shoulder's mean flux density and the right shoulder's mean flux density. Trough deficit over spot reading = -0.013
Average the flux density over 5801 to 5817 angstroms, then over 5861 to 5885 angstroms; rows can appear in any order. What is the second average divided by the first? 0.981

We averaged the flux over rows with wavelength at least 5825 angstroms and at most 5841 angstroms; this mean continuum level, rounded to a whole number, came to 108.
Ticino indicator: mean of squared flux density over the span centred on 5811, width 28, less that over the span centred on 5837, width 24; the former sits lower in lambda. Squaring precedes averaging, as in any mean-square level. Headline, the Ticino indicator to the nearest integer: -154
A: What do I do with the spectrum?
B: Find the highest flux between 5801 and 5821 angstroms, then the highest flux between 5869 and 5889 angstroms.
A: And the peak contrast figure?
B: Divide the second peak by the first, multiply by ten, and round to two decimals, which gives 9.96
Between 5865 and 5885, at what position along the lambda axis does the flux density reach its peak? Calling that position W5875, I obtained 5879.0 angstroms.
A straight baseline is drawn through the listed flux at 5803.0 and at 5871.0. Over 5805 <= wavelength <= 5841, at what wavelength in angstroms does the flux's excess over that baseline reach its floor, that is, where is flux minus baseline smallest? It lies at 5839.0 angstroms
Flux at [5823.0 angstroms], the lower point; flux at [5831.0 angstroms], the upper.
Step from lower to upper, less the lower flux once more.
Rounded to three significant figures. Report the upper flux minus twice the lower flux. -113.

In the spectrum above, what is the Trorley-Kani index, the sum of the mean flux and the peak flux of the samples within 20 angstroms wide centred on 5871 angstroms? 214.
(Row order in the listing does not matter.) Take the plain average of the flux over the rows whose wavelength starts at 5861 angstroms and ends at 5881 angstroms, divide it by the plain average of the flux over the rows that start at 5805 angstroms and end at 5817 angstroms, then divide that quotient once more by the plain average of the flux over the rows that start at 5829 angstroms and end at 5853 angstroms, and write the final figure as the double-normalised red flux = 0.0091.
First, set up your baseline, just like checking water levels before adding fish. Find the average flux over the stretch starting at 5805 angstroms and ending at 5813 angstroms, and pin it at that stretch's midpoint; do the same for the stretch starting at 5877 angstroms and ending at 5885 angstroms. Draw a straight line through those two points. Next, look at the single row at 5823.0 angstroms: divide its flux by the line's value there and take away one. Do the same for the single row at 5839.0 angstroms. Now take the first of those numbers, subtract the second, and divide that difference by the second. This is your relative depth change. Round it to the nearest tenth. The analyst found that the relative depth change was -7.1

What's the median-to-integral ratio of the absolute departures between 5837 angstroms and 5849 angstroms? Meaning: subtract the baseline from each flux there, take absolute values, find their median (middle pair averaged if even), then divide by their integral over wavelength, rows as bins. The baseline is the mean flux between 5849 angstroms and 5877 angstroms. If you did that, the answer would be 0.048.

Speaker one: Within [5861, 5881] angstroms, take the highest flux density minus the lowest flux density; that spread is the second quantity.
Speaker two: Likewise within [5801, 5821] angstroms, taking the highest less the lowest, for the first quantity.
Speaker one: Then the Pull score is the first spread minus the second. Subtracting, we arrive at -4.2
